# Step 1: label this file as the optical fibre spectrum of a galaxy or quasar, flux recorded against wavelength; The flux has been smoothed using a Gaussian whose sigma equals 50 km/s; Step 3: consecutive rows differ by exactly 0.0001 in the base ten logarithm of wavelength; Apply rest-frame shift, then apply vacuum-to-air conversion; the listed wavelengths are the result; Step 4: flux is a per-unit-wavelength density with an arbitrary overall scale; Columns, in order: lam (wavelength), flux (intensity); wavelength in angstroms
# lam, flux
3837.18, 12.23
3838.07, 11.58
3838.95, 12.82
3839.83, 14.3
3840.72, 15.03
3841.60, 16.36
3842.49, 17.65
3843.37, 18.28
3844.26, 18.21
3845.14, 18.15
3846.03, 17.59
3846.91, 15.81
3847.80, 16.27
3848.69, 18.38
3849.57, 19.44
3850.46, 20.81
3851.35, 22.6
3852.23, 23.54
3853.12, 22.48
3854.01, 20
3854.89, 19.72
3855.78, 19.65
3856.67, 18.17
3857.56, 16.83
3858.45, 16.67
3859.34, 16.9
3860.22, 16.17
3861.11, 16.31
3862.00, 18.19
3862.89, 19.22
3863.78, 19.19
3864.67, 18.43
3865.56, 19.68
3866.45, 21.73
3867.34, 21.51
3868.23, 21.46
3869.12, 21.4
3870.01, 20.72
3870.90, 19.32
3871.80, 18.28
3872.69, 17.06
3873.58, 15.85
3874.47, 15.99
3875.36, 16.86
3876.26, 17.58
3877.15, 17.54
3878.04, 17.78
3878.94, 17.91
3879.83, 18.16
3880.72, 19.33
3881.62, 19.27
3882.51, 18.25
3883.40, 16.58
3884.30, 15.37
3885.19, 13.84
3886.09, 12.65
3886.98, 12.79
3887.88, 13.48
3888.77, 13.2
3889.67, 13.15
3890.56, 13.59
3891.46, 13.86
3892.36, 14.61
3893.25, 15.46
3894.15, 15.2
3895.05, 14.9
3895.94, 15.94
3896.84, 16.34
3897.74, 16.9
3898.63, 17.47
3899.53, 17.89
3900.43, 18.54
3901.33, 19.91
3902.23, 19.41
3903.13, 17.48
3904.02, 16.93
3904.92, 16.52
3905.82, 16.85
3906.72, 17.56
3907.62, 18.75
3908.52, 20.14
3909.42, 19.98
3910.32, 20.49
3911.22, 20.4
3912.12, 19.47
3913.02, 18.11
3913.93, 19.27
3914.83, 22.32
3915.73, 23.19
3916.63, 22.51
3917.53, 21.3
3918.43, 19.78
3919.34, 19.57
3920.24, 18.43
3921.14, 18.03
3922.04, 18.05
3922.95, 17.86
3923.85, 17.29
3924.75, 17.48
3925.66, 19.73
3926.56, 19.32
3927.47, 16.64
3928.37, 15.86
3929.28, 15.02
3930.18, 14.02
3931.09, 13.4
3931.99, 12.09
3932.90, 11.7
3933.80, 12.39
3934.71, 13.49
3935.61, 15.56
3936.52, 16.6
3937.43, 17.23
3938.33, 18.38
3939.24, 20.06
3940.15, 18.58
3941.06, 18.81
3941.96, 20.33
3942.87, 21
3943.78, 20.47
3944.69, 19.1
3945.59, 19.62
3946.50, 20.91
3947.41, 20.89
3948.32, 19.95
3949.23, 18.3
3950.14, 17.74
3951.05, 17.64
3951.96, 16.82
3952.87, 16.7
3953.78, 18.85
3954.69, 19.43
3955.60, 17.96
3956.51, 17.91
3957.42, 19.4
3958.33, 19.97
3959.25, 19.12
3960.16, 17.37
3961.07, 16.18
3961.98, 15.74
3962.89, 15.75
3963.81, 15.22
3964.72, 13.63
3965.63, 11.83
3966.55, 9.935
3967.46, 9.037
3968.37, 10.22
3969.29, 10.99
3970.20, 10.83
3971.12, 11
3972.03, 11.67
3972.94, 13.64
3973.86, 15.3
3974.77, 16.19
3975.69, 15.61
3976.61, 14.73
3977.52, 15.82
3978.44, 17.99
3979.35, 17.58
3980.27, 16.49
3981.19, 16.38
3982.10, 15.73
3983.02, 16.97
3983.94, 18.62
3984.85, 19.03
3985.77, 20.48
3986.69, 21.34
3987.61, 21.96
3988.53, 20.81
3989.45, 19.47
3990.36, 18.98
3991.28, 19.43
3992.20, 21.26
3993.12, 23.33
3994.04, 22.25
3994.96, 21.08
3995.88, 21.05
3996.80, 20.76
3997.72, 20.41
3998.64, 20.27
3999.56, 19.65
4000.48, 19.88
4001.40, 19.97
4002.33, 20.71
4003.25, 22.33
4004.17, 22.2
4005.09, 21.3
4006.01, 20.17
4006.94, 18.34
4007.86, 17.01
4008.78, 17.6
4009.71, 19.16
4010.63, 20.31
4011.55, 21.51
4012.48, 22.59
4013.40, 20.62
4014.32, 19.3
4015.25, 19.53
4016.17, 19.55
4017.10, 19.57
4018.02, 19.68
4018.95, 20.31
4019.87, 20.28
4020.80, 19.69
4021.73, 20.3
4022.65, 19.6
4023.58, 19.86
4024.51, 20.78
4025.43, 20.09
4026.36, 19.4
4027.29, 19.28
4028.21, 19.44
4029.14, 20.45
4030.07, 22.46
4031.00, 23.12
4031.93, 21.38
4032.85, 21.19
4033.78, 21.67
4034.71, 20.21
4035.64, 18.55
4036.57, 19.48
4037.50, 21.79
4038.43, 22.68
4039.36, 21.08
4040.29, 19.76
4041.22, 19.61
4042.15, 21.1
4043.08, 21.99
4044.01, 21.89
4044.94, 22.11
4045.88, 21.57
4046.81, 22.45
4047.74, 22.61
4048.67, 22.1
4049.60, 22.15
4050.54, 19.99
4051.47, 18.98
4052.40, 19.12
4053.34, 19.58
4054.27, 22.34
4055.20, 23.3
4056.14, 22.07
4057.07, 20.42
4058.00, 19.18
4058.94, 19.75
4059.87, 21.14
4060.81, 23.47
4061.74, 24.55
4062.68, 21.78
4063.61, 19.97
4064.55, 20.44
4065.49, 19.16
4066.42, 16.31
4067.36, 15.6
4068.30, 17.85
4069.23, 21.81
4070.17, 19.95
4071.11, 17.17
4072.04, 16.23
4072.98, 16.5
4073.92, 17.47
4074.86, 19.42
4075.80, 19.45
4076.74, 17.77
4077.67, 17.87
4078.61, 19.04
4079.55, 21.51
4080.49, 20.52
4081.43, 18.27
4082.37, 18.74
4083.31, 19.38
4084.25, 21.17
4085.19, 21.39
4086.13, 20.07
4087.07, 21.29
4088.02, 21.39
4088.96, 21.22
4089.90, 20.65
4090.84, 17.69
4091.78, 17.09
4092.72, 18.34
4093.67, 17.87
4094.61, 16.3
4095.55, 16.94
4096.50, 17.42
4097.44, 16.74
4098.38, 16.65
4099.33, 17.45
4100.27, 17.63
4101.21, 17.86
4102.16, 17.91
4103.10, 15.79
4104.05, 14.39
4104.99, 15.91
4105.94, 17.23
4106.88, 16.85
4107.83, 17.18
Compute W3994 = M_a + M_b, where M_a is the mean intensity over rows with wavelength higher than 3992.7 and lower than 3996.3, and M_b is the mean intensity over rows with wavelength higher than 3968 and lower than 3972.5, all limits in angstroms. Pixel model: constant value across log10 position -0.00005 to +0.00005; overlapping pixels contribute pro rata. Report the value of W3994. 32.9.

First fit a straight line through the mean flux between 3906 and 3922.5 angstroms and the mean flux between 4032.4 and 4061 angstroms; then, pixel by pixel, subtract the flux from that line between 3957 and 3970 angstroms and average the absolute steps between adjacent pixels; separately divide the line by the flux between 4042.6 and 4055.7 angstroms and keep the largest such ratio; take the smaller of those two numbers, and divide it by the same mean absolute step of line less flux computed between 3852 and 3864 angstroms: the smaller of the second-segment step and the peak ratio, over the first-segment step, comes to 1.23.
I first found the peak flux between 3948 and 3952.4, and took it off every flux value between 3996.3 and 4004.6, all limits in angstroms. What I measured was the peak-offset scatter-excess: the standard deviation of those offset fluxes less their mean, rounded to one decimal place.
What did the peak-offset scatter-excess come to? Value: 0.2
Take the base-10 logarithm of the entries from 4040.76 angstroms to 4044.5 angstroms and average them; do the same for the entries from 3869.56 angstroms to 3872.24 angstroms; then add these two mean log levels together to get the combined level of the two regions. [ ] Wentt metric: 2.61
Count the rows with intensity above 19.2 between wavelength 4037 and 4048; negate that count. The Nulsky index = -12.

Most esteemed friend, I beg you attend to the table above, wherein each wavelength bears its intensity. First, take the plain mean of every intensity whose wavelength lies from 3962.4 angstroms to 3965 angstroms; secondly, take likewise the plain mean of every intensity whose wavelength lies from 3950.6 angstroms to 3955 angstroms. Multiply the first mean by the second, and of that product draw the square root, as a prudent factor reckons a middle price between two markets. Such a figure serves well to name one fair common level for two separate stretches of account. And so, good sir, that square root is 16.3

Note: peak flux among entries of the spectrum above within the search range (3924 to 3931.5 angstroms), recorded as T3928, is 19.73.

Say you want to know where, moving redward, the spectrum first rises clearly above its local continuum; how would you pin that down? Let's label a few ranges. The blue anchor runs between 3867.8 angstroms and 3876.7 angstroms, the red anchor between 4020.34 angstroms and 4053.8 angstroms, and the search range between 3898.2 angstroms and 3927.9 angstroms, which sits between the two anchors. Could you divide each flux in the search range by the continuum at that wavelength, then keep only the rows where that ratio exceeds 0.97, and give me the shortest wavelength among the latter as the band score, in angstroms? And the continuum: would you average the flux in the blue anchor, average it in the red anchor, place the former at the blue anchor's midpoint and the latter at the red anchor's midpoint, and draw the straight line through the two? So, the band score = 3900.43 angstroms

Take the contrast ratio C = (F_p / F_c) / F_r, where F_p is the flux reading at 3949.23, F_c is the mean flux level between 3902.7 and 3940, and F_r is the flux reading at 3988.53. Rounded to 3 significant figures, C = 0.0494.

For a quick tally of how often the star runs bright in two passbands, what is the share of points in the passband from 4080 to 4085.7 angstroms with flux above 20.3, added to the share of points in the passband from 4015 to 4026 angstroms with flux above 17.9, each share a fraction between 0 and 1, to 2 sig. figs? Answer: 1.5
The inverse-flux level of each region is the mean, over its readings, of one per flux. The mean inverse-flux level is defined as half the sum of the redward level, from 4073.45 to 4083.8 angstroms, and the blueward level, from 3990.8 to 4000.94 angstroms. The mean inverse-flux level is 0.0504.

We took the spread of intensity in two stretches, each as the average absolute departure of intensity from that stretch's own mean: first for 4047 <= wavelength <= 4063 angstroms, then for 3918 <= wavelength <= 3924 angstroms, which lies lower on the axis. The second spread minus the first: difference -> -0.8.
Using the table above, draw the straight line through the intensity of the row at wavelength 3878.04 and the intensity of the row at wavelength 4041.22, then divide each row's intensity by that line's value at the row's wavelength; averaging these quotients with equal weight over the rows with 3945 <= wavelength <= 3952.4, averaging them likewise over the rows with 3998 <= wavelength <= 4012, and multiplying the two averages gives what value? 1.07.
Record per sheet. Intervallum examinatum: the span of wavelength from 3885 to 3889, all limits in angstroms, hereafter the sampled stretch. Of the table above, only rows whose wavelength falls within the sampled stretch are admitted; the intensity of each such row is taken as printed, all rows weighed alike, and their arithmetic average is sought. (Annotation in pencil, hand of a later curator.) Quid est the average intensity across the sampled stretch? 13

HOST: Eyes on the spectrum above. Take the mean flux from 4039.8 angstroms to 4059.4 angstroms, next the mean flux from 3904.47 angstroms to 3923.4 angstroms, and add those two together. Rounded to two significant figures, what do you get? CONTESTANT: 41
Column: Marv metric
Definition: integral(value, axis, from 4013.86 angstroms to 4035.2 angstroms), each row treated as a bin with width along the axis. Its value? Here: 433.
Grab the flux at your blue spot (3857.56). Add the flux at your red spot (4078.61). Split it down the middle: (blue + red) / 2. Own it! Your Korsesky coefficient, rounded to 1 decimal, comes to 17.9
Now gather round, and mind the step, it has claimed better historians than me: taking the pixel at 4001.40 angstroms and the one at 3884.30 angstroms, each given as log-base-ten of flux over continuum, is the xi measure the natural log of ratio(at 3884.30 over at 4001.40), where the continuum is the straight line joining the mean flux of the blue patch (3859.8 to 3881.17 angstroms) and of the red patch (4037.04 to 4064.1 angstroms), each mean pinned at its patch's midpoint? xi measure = 1.9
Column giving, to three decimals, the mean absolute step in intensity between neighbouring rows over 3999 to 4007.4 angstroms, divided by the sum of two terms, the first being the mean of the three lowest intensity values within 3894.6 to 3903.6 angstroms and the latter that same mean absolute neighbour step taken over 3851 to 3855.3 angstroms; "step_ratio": 0.049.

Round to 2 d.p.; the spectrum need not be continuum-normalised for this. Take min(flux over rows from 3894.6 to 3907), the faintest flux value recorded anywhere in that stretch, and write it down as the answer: 14.90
